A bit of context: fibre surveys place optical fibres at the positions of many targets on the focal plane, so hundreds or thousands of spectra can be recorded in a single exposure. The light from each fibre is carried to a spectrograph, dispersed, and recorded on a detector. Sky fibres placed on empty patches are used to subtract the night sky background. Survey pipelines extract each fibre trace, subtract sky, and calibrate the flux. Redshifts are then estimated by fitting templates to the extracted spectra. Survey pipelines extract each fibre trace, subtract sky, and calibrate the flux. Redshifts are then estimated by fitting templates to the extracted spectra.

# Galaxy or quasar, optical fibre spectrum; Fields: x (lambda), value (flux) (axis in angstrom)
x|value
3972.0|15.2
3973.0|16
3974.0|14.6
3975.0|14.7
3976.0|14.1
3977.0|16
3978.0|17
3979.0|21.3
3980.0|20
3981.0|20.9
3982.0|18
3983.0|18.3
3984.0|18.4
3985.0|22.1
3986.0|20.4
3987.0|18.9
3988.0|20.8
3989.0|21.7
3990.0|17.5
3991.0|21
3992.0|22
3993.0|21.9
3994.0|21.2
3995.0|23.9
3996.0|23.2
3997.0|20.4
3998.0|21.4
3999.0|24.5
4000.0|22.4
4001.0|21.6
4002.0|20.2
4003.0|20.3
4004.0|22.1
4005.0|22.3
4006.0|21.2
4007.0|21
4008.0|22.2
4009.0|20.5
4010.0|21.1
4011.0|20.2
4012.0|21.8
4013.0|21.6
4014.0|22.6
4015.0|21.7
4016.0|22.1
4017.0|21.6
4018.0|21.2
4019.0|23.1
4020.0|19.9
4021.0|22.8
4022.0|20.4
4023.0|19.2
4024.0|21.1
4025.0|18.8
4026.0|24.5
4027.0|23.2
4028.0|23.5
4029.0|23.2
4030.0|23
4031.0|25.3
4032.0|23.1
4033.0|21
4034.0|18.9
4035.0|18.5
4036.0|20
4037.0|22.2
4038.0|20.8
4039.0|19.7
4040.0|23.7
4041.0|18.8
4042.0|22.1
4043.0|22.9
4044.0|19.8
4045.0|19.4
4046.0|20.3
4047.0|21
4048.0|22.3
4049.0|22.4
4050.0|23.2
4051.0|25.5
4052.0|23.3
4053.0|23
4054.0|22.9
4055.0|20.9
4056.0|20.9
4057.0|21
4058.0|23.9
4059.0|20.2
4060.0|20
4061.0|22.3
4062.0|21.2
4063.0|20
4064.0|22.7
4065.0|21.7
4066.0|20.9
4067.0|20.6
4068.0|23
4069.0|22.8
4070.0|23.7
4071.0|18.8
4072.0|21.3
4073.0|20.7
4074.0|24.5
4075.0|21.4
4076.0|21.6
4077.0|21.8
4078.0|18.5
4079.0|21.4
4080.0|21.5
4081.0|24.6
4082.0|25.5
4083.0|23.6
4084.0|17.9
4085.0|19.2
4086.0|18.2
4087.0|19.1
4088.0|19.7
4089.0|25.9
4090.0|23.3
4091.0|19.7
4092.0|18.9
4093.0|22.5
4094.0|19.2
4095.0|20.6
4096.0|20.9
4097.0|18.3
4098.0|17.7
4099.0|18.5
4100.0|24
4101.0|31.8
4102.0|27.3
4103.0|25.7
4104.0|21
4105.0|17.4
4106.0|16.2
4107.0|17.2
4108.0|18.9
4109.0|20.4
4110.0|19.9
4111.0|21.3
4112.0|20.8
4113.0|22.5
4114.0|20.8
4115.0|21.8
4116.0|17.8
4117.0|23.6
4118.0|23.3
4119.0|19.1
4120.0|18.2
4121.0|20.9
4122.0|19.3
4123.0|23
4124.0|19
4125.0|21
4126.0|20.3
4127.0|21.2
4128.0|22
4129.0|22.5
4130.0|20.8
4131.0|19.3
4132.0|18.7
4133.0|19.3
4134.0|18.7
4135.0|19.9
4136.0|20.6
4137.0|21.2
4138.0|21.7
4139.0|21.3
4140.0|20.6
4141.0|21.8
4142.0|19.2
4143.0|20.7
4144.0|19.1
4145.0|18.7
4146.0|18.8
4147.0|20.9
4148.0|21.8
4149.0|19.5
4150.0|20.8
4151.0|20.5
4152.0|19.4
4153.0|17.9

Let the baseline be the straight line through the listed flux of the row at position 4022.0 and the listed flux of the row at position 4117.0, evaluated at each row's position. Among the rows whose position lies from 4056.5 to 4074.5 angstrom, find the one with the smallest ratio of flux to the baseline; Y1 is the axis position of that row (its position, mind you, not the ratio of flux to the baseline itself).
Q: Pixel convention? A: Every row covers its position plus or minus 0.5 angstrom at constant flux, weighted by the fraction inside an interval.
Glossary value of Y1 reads 4071.0 angstrom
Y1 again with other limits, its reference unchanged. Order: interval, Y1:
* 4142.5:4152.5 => 4145.0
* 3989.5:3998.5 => 3990.0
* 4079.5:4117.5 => 4106.0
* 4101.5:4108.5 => 4106.0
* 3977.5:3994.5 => 3978.0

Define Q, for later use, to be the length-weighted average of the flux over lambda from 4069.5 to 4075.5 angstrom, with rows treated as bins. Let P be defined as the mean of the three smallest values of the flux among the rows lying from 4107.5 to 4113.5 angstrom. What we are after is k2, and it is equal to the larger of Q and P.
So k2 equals 21.7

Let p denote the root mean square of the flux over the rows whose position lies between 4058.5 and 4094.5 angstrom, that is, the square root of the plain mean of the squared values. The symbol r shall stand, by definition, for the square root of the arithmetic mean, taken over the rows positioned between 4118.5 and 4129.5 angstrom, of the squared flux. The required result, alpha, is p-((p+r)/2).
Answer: 0.39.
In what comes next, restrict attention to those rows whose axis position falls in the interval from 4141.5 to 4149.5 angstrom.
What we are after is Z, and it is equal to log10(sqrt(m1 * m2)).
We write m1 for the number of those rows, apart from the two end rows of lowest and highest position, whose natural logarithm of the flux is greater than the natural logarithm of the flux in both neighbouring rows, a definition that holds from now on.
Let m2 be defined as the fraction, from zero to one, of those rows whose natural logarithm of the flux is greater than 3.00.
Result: -0.06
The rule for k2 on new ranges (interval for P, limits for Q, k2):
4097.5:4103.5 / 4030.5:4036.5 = 21.1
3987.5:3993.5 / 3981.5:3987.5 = 19.8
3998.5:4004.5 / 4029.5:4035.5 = 21.6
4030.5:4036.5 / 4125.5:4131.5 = 21.0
